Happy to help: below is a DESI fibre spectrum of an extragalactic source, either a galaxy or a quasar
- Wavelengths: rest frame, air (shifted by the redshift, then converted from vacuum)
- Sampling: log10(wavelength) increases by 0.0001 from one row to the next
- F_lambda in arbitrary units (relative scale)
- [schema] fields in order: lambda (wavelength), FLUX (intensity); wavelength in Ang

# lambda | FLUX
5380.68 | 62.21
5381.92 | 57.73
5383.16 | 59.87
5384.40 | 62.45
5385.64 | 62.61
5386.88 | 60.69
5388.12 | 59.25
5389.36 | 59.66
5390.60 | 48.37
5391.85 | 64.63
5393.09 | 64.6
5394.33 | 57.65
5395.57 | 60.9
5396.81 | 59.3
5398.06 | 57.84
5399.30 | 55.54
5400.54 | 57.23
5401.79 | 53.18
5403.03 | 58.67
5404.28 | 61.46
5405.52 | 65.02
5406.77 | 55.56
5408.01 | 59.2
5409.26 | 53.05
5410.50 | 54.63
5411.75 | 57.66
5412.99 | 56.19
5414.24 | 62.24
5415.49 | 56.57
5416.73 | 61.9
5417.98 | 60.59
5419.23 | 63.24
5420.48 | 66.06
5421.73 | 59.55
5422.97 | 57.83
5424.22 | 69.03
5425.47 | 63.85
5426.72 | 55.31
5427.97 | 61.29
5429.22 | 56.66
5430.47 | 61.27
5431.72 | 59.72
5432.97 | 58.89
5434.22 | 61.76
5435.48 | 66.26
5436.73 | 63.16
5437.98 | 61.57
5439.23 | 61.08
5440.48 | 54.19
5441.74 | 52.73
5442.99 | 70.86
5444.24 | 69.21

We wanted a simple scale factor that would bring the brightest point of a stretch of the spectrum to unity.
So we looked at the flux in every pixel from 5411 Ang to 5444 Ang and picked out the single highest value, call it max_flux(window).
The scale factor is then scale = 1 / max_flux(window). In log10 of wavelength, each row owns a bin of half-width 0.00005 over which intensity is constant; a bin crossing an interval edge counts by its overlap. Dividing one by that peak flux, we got 0.0141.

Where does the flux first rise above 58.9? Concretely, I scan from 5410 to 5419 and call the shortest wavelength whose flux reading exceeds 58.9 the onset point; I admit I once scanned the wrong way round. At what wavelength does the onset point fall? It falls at 5414.24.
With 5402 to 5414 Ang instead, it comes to 5404.28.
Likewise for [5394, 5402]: 5395.57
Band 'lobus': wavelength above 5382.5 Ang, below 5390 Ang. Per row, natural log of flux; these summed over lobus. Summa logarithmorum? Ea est 25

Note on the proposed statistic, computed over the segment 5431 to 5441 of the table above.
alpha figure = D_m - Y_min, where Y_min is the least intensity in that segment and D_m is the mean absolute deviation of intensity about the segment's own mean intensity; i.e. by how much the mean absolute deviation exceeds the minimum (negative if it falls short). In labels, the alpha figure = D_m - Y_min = -51.8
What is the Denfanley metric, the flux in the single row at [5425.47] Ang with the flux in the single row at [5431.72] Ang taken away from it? 4.1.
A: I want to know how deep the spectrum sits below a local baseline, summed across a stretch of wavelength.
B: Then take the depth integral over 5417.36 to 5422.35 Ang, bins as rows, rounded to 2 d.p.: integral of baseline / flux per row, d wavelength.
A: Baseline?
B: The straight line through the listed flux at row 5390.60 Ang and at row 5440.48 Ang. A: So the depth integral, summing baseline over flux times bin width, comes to 4.15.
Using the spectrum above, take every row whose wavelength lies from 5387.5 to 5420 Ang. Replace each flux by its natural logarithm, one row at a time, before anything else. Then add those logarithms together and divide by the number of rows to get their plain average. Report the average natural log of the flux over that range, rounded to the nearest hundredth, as 4.07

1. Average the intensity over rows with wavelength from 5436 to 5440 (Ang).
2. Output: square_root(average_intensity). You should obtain 7.87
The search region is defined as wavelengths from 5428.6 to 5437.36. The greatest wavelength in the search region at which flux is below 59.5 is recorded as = 5432.97 Ang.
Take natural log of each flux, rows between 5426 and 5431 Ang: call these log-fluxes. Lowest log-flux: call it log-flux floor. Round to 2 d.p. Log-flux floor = 4.01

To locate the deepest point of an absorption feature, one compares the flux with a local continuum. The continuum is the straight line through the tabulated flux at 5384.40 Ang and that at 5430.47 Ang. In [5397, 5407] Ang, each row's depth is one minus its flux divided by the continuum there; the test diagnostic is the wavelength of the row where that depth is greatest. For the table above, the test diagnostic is 5401.79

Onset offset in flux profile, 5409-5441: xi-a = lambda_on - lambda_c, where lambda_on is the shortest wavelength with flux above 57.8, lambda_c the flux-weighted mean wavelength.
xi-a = -10.8 Ang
